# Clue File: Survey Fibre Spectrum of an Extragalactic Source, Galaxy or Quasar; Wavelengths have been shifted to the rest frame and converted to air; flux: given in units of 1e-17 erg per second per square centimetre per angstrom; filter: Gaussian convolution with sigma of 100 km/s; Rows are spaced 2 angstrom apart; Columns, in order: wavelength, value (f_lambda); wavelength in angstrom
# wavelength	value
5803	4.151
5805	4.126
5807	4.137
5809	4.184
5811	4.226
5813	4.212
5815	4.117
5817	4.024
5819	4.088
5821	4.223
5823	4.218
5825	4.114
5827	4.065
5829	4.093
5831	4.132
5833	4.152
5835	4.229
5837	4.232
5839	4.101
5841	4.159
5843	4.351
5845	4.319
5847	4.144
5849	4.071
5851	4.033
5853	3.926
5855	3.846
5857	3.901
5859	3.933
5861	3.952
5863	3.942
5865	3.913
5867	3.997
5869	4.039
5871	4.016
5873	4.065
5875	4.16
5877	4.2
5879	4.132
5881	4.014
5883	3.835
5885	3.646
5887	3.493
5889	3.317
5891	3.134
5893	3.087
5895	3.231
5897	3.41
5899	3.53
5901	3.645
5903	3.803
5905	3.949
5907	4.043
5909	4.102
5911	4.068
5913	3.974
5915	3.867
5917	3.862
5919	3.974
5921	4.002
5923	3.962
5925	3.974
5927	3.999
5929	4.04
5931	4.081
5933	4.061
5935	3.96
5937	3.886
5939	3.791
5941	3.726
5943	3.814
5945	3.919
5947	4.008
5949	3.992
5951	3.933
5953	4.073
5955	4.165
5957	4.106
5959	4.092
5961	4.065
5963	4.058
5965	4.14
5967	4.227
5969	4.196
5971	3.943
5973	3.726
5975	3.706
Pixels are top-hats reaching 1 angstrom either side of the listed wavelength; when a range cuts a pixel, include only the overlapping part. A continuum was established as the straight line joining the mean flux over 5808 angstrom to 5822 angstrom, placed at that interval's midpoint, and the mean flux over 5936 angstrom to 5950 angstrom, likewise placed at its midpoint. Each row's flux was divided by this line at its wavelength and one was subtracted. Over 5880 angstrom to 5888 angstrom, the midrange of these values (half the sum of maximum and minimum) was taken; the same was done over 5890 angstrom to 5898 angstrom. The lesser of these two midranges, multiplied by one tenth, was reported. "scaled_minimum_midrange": -0.018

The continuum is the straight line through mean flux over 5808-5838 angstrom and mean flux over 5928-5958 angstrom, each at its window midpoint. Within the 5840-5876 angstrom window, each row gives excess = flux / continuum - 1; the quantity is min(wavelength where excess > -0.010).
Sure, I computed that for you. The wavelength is 5841 angstrom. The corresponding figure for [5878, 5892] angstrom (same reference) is 5879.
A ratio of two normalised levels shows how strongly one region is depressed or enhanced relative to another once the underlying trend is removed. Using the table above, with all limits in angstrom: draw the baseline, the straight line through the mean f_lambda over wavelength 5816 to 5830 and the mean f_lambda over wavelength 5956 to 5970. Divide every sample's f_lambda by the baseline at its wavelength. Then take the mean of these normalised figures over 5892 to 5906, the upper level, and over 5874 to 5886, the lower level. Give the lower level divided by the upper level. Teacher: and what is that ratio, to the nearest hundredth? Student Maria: 1.14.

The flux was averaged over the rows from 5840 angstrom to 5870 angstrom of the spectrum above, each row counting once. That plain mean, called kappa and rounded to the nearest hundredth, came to 4.04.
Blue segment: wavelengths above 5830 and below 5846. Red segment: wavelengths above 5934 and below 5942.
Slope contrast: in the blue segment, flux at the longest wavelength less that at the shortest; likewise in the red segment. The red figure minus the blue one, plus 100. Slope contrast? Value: 99.6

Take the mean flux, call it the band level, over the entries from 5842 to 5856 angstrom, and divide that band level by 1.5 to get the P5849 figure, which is 2.73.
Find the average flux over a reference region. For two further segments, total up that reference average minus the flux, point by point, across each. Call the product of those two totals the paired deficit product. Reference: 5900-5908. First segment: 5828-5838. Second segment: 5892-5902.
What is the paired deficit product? -3.7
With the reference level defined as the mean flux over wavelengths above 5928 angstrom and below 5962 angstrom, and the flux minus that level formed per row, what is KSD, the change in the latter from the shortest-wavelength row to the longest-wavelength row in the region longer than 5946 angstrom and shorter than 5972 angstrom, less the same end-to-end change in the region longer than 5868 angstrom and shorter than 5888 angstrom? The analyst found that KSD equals 0.5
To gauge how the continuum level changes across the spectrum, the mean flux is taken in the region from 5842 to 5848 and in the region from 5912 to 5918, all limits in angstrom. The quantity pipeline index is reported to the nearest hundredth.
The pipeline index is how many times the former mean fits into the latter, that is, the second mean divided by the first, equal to 0.91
